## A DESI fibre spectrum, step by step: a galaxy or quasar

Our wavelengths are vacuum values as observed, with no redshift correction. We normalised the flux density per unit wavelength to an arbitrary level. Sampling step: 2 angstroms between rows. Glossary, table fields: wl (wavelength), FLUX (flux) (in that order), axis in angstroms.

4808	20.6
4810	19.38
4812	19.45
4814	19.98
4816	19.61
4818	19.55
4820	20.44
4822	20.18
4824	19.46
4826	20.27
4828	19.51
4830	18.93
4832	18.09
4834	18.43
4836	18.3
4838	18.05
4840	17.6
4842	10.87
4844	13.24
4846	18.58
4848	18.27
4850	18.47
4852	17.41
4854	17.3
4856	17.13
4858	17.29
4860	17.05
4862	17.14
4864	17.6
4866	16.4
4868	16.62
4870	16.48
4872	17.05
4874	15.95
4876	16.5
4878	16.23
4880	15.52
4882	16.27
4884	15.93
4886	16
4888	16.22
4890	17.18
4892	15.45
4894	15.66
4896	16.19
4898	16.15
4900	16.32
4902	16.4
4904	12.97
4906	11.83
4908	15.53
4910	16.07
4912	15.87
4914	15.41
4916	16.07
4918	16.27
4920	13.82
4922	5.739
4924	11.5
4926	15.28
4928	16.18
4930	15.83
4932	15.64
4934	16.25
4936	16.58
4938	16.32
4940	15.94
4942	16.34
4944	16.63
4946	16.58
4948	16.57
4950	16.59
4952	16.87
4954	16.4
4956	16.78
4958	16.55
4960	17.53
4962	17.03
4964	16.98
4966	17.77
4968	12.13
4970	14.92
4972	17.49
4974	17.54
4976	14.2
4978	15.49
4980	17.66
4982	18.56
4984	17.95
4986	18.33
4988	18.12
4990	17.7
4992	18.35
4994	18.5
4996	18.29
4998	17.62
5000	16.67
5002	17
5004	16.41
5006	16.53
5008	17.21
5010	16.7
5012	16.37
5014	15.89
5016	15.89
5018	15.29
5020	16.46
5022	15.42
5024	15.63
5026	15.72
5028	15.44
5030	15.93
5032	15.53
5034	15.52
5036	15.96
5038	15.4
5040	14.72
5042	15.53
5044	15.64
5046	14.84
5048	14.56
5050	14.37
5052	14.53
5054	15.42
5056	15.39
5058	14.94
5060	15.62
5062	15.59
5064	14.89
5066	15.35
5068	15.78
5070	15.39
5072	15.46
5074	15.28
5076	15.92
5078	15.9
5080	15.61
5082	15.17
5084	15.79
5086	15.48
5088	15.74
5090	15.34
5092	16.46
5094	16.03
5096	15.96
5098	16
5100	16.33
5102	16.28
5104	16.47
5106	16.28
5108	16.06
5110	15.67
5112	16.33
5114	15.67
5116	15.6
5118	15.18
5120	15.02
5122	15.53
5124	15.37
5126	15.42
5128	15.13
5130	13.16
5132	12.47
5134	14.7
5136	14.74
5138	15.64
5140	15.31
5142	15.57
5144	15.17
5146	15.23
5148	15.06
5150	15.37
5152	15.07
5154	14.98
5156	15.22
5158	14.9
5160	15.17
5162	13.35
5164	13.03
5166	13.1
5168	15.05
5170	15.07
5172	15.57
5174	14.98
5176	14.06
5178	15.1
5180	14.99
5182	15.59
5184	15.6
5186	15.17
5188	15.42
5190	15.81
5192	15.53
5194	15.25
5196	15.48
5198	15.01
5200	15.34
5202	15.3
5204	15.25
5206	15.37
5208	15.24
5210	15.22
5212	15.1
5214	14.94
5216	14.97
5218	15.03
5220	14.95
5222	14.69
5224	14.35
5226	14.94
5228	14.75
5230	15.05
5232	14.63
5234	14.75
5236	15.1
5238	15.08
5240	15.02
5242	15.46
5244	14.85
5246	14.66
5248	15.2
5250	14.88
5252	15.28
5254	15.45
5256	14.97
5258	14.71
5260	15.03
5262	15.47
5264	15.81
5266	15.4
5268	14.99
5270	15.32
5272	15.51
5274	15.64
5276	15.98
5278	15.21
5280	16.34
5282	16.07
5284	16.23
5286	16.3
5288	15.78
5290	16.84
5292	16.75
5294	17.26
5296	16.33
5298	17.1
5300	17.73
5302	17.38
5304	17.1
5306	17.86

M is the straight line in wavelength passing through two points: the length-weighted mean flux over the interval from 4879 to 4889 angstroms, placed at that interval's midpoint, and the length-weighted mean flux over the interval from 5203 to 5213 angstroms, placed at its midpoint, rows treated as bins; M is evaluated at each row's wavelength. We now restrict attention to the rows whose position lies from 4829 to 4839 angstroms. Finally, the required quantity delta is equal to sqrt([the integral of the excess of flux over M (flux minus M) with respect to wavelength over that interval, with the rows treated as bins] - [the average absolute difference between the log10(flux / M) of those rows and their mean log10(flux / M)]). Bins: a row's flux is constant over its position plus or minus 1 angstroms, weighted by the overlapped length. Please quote 4.7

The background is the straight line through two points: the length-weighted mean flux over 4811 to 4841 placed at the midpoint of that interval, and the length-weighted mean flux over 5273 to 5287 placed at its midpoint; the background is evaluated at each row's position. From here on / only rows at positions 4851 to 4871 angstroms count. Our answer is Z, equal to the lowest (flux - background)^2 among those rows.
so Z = 1.7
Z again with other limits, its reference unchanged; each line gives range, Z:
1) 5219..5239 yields 1.4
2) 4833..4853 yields 0.2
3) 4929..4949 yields 3.0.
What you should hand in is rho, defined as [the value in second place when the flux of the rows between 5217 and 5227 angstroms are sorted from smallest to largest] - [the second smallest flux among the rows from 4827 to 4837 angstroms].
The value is -3.6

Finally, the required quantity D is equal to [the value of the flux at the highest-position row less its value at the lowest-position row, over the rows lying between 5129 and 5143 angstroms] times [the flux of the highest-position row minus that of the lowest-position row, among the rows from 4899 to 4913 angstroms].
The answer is -1.1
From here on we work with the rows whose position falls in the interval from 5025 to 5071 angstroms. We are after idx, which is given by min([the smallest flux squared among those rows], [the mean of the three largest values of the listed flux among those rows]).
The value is 15.9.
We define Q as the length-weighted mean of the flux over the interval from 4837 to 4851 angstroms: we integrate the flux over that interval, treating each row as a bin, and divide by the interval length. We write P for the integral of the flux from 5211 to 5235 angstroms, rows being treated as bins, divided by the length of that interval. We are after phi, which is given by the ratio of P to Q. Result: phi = 0.90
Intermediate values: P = 14.8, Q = 16.4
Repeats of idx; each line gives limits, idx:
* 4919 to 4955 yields 16.7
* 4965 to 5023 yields 18.5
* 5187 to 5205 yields 15.6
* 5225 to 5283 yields 16.1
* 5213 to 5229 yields 15.0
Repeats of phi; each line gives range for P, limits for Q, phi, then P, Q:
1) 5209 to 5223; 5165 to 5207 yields 0.99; 15.0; 15.1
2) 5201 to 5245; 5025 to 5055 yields 0.98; 15.0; 15.3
